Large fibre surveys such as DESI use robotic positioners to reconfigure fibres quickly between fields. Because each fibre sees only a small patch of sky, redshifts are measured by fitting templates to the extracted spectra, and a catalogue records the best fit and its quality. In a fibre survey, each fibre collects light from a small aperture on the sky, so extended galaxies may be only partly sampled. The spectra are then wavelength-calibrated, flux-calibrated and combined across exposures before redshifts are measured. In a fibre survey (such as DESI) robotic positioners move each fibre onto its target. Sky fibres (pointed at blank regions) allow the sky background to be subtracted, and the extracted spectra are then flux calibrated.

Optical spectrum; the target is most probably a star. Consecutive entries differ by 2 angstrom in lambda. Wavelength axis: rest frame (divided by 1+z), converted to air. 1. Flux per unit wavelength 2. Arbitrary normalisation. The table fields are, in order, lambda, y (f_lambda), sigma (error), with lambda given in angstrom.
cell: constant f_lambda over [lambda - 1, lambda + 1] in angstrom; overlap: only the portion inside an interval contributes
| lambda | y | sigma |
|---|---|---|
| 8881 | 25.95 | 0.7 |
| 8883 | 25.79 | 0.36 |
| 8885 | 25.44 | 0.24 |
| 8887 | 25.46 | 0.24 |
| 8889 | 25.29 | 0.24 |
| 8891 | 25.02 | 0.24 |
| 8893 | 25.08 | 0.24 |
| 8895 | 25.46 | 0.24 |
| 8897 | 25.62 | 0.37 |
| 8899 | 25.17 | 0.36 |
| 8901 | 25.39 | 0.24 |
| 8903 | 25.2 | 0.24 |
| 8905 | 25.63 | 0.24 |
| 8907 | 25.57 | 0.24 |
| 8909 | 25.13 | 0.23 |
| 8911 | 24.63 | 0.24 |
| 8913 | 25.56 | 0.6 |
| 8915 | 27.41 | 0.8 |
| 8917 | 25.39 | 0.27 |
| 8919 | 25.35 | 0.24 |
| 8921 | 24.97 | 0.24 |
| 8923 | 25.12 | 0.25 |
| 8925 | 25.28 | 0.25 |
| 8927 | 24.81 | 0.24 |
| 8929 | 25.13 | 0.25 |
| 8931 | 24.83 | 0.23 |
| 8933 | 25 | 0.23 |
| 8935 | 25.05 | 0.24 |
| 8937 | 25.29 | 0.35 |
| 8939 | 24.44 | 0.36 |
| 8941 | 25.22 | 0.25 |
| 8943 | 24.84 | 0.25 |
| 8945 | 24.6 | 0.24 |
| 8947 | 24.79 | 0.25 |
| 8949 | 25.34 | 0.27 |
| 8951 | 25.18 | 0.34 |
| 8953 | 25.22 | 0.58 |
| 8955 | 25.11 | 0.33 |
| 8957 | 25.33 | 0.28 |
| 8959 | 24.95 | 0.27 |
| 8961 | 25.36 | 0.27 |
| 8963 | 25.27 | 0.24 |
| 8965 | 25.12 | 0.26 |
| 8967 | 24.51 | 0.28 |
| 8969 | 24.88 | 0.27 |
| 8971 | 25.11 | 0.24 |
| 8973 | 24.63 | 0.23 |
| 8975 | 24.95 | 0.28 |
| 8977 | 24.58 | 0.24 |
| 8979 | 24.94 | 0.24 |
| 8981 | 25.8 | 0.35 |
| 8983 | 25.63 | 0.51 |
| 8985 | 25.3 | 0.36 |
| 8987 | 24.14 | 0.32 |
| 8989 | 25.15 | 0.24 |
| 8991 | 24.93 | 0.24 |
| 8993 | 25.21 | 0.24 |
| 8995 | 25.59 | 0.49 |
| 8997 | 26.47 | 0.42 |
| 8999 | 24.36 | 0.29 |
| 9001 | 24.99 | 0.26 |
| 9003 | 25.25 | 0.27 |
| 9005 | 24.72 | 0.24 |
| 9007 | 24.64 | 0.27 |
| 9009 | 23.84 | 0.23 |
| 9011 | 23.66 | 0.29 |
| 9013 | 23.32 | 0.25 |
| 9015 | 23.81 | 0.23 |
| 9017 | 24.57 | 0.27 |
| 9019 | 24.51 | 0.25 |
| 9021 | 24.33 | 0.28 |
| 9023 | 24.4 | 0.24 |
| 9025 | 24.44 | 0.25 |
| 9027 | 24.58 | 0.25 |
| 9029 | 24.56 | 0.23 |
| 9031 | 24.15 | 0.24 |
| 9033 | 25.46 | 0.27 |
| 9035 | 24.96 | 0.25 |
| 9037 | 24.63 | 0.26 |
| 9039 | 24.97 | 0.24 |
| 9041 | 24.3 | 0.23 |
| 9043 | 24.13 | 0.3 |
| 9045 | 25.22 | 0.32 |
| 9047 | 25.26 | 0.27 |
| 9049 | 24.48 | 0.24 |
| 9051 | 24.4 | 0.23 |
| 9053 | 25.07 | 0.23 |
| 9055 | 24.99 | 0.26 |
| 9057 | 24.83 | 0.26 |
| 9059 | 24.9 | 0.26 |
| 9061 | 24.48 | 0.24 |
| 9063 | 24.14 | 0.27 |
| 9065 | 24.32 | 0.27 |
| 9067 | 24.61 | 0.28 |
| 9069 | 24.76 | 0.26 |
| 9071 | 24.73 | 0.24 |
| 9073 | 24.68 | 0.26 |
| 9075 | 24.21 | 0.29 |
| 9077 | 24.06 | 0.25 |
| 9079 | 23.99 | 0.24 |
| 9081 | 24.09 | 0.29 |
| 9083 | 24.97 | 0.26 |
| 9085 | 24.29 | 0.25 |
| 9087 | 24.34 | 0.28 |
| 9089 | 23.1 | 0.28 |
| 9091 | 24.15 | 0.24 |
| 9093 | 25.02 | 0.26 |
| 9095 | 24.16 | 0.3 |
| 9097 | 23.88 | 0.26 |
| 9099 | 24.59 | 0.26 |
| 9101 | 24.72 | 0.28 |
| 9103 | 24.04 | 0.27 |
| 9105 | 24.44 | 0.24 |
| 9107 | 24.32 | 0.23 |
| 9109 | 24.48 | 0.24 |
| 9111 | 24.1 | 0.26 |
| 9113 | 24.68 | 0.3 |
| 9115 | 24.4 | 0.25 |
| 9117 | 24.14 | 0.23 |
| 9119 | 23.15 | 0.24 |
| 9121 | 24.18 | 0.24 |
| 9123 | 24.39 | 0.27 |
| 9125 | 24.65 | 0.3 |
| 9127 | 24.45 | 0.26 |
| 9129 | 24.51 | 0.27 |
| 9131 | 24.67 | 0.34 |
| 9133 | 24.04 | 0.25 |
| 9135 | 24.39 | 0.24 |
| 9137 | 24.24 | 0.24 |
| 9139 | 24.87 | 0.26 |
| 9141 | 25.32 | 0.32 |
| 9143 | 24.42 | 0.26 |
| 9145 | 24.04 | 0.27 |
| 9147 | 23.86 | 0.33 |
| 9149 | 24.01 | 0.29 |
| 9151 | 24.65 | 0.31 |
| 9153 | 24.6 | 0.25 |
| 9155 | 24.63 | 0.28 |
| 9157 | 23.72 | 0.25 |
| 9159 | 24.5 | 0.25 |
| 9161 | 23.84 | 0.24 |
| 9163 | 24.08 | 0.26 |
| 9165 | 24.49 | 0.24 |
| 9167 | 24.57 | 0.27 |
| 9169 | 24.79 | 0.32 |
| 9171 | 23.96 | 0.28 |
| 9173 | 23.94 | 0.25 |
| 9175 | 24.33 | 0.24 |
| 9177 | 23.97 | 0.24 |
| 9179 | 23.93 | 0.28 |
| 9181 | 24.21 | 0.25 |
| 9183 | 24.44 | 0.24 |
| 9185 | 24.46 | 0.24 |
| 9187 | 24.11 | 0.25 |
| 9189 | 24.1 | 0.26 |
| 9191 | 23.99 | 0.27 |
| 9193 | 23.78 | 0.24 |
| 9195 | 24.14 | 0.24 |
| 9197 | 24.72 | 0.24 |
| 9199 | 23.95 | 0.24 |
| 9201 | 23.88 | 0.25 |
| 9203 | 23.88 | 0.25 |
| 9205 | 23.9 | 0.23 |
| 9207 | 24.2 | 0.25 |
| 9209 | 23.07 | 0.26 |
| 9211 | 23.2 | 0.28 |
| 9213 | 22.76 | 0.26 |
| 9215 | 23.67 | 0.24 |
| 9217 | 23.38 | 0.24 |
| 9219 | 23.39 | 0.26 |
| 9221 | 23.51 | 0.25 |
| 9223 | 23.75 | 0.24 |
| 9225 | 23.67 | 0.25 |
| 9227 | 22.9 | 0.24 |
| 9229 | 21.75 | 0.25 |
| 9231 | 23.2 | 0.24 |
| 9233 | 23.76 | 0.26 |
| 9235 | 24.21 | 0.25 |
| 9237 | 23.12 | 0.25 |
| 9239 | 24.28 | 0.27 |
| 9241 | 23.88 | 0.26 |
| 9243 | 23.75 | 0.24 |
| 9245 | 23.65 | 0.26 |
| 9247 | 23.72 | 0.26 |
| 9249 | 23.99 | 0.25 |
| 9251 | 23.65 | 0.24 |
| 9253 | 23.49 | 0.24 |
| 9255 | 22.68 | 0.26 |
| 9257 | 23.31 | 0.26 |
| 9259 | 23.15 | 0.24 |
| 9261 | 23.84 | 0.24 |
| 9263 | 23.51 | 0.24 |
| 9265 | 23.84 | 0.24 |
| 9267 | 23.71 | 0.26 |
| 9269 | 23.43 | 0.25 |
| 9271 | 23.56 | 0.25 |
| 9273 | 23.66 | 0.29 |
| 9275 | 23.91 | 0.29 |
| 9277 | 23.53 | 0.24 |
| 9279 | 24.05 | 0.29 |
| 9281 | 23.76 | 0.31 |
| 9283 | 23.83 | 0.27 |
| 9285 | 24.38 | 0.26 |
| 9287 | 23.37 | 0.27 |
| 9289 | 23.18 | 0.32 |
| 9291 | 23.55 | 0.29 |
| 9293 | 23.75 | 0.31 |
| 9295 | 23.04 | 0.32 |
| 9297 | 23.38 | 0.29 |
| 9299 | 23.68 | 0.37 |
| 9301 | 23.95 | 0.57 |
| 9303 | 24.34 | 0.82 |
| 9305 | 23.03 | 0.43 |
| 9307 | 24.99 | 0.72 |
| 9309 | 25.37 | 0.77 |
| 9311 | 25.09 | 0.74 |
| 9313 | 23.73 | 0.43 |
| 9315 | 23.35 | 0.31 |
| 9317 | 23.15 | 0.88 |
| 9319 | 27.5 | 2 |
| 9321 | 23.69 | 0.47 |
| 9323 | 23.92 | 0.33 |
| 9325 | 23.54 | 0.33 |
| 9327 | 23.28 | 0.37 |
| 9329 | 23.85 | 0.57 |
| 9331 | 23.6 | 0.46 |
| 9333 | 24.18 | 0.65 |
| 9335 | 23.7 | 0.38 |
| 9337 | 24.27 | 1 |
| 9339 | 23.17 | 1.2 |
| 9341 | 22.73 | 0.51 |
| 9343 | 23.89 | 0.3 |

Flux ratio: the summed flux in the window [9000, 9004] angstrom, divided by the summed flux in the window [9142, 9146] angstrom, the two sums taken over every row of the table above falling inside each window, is 1.04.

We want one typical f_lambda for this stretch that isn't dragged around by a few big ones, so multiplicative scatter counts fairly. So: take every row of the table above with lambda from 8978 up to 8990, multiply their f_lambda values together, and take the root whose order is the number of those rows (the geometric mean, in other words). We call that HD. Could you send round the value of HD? 25.2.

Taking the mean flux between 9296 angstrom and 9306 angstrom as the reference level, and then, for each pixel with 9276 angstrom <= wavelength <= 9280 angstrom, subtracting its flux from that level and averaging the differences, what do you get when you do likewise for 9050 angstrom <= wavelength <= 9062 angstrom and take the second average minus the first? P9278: -0.99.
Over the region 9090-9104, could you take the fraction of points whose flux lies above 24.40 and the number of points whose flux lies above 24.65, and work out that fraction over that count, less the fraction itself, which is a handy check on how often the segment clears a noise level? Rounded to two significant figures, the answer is -0.21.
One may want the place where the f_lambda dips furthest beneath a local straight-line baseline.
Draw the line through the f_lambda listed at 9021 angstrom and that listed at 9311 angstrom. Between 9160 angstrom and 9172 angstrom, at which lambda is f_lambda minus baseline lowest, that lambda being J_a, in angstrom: 9161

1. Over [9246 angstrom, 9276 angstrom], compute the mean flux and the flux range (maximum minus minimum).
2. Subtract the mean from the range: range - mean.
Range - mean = -22.3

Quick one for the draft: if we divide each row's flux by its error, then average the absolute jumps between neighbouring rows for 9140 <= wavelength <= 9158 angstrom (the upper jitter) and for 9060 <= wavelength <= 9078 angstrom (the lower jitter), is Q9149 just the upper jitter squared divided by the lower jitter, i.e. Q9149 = 14.8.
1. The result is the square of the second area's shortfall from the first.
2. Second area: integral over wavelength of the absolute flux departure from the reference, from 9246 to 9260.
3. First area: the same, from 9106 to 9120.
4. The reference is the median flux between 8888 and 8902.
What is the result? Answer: 112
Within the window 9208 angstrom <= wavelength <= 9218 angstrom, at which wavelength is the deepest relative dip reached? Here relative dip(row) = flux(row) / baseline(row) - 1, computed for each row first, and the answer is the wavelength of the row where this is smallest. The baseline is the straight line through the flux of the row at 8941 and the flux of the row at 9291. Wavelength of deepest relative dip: 9213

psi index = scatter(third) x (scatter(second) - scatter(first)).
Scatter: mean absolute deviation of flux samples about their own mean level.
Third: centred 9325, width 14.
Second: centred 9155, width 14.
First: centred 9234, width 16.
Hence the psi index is -0.27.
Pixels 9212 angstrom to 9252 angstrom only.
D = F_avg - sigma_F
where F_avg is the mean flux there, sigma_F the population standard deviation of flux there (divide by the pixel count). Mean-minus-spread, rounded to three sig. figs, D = 22.9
